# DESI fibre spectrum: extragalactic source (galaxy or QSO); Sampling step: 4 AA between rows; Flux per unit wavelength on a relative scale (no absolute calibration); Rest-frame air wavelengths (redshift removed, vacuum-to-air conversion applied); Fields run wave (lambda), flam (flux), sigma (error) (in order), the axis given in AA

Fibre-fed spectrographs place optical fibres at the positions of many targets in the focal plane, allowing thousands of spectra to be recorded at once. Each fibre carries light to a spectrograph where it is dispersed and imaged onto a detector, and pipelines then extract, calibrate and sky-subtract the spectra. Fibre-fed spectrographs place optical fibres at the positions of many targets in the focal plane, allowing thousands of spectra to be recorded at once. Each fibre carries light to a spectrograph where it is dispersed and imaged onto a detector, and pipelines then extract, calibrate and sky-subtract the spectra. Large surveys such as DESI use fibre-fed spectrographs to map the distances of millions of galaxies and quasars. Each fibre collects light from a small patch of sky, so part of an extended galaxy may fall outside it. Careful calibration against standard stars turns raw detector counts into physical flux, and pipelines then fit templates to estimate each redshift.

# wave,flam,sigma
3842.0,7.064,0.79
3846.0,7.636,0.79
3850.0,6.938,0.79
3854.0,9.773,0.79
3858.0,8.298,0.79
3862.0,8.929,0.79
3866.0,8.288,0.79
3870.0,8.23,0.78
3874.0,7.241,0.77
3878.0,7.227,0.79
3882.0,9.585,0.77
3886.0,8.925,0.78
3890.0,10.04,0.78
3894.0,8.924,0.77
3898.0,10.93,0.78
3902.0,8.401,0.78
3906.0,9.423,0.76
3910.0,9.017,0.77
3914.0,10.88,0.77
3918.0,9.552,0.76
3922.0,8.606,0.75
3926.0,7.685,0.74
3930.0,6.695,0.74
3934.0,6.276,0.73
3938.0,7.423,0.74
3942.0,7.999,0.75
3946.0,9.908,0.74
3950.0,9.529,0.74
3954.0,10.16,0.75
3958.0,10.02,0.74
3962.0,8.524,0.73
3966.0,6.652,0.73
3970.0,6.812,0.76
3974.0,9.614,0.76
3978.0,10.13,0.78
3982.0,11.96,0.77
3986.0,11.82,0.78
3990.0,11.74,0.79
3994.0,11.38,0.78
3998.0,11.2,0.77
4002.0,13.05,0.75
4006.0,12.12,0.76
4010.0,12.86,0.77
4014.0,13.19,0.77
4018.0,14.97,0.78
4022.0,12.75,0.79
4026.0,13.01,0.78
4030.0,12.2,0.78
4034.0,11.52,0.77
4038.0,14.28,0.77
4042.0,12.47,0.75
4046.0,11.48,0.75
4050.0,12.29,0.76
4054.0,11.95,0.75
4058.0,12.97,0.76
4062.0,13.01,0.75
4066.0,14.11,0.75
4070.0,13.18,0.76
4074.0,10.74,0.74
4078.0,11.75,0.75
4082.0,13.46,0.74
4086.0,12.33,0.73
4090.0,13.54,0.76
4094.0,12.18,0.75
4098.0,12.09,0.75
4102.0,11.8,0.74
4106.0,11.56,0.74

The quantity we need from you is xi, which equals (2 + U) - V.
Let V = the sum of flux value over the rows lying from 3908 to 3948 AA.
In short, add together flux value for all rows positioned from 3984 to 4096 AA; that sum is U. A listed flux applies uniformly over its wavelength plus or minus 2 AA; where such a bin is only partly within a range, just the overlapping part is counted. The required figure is 270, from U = 352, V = 84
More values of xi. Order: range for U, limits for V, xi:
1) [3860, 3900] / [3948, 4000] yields -39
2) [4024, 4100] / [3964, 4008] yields 124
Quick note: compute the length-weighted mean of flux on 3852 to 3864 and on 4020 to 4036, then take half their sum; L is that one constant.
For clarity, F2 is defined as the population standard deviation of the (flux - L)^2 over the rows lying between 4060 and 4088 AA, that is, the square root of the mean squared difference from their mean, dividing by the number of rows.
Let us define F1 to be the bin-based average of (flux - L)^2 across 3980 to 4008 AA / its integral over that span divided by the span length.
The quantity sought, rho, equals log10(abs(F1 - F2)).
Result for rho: 0.30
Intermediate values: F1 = 1.8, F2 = 4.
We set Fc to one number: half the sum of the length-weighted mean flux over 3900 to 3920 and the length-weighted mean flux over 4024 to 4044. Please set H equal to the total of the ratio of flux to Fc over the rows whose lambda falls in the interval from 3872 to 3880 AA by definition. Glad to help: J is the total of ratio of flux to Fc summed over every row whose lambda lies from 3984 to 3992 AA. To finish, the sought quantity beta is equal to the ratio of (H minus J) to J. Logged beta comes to -0.39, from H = 1.3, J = 2.1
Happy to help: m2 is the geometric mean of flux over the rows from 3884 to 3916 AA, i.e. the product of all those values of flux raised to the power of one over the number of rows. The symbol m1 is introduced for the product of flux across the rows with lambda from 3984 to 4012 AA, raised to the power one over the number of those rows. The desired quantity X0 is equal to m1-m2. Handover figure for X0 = 2.5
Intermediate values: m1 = 12.0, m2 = 9.5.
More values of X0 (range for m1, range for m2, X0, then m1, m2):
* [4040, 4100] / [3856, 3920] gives 3.5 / 12.5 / 8.9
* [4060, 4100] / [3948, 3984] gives 3.5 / 12.6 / 9.1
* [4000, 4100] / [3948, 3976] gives 4.0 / 12.7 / 8.6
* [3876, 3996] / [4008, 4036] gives -3.8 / 9.1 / 12.9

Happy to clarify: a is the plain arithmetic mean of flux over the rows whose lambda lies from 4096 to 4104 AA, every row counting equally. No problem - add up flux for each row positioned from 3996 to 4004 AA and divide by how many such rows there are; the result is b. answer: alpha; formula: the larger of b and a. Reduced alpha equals 12.1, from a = 11.9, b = 12.1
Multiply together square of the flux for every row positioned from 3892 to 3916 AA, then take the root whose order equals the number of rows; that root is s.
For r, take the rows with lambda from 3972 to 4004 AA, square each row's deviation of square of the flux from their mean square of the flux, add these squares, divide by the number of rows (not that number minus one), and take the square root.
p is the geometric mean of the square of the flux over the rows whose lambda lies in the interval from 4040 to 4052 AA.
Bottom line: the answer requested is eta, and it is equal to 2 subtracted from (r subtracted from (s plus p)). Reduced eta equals 212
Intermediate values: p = 146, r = 23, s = 91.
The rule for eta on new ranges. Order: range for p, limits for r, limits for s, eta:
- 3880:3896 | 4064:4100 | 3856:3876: 128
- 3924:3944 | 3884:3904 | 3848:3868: 102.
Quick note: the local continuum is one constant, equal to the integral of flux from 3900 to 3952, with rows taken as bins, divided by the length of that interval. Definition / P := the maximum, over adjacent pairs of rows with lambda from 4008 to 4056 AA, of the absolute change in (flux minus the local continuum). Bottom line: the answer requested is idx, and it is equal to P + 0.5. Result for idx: 3.3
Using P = 2.76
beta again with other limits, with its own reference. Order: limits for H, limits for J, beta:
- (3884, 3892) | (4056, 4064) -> -0.27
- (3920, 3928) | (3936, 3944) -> 0.06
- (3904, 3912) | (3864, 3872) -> 0.12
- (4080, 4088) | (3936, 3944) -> 0.67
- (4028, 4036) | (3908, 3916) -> 0.19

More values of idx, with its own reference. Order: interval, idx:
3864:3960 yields 3.0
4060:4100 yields 2.9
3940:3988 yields 3.3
